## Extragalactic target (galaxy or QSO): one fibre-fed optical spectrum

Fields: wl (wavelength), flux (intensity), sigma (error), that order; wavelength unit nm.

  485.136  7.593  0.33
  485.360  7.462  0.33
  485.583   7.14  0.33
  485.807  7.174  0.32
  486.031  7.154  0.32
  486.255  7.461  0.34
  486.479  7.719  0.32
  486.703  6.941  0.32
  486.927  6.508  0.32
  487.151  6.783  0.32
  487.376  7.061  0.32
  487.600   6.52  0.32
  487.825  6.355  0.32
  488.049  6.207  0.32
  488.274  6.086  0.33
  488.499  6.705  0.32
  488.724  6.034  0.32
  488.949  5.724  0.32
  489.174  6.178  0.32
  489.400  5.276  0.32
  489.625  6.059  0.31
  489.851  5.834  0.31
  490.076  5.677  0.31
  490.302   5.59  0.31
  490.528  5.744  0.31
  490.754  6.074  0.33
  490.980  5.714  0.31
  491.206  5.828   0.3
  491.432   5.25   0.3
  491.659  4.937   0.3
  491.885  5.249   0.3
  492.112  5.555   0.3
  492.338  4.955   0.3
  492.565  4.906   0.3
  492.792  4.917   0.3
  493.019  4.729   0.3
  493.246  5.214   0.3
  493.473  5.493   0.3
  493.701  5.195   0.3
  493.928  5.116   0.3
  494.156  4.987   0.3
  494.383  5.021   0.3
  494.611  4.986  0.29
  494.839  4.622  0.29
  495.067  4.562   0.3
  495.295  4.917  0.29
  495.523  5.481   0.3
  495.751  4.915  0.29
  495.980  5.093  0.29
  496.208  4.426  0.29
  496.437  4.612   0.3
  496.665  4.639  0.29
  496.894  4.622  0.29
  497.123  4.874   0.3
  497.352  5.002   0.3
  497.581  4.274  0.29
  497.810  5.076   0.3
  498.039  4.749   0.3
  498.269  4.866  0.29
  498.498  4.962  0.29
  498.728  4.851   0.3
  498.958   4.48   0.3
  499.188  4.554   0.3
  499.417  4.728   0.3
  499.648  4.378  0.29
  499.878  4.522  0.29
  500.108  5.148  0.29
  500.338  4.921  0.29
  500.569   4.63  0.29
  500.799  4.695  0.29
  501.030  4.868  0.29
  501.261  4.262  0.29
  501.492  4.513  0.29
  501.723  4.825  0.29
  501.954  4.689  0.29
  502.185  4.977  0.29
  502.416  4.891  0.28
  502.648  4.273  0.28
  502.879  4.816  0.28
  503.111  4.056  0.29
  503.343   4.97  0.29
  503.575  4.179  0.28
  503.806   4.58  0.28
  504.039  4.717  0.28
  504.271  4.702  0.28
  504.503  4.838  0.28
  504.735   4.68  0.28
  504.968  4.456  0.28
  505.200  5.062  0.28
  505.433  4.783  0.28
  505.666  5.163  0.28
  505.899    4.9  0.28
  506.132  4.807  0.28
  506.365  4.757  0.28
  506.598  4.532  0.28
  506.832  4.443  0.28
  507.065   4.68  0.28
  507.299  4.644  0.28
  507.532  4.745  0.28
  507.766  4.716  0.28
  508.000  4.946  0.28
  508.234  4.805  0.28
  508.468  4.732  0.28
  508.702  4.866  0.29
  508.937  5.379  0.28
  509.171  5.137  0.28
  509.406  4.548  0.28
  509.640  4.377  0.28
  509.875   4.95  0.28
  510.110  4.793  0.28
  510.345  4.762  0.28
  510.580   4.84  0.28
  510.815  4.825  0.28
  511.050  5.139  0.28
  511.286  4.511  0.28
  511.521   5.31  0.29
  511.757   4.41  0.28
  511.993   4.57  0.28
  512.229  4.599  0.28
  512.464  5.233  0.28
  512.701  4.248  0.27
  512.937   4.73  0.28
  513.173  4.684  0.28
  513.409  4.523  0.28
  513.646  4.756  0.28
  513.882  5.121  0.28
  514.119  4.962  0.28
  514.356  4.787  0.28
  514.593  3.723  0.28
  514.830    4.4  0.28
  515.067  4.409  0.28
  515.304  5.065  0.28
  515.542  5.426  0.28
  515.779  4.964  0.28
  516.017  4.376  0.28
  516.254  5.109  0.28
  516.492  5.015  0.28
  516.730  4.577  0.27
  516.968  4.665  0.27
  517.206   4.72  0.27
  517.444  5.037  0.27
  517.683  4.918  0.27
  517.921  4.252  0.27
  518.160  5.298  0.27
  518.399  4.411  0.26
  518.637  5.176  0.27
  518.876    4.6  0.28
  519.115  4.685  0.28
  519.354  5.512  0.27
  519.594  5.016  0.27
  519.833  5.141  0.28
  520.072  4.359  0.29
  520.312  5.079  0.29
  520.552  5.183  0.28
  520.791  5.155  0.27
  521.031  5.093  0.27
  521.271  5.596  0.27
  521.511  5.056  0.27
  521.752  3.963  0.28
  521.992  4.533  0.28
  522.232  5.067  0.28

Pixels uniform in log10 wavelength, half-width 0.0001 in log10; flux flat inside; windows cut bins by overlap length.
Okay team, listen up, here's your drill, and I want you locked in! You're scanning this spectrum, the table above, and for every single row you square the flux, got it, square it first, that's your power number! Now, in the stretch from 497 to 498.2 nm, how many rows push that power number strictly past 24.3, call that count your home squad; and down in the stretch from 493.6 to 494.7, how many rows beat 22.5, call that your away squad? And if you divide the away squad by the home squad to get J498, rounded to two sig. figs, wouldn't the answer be 2.5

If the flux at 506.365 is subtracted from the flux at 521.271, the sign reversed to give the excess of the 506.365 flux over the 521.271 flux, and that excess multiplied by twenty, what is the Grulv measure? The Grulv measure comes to -17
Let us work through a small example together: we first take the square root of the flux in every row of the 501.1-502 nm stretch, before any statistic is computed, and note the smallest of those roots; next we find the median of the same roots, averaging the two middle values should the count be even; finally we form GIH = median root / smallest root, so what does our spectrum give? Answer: 1.04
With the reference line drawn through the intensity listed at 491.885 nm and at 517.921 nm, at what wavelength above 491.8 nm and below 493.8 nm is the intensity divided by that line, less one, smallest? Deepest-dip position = 493.019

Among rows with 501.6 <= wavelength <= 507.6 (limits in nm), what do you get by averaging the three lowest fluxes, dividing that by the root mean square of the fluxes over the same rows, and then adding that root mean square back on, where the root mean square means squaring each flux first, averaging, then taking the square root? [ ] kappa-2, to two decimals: 5.59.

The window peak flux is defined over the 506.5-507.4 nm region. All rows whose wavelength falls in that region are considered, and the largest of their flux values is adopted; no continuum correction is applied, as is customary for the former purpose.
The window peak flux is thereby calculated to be 4.68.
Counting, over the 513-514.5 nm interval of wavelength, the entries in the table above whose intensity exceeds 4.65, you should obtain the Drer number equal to 5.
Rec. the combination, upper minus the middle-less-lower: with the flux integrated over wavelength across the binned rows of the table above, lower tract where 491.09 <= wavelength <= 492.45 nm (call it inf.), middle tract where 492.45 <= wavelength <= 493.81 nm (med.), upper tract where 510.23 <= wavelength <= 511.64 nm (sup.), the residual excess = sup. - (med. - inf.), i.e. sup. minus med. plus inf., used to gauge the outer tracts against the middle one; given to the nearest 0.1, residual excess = 7.2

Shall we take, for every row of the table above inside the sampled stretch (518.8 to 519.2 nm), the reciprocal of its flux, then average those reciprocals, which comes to 0.215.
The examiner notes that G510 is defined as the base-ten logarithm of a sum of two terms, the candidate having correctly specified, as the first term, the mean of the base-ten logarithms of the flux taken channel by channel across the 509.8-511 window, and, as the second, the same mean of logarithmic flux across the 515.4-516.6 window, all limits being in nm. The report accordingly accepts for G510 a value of 0.140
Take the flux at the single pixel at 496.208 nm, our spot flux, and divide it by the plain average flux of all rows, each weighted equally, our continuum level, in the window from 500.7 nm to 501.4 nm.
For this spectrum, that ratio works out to 0.96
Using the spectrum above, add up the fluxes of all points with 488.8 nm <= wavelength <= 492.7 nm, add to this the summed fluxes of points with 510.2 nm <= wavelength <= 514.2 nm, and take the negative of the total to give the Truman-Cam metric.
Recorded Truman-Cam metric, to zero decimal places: -176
